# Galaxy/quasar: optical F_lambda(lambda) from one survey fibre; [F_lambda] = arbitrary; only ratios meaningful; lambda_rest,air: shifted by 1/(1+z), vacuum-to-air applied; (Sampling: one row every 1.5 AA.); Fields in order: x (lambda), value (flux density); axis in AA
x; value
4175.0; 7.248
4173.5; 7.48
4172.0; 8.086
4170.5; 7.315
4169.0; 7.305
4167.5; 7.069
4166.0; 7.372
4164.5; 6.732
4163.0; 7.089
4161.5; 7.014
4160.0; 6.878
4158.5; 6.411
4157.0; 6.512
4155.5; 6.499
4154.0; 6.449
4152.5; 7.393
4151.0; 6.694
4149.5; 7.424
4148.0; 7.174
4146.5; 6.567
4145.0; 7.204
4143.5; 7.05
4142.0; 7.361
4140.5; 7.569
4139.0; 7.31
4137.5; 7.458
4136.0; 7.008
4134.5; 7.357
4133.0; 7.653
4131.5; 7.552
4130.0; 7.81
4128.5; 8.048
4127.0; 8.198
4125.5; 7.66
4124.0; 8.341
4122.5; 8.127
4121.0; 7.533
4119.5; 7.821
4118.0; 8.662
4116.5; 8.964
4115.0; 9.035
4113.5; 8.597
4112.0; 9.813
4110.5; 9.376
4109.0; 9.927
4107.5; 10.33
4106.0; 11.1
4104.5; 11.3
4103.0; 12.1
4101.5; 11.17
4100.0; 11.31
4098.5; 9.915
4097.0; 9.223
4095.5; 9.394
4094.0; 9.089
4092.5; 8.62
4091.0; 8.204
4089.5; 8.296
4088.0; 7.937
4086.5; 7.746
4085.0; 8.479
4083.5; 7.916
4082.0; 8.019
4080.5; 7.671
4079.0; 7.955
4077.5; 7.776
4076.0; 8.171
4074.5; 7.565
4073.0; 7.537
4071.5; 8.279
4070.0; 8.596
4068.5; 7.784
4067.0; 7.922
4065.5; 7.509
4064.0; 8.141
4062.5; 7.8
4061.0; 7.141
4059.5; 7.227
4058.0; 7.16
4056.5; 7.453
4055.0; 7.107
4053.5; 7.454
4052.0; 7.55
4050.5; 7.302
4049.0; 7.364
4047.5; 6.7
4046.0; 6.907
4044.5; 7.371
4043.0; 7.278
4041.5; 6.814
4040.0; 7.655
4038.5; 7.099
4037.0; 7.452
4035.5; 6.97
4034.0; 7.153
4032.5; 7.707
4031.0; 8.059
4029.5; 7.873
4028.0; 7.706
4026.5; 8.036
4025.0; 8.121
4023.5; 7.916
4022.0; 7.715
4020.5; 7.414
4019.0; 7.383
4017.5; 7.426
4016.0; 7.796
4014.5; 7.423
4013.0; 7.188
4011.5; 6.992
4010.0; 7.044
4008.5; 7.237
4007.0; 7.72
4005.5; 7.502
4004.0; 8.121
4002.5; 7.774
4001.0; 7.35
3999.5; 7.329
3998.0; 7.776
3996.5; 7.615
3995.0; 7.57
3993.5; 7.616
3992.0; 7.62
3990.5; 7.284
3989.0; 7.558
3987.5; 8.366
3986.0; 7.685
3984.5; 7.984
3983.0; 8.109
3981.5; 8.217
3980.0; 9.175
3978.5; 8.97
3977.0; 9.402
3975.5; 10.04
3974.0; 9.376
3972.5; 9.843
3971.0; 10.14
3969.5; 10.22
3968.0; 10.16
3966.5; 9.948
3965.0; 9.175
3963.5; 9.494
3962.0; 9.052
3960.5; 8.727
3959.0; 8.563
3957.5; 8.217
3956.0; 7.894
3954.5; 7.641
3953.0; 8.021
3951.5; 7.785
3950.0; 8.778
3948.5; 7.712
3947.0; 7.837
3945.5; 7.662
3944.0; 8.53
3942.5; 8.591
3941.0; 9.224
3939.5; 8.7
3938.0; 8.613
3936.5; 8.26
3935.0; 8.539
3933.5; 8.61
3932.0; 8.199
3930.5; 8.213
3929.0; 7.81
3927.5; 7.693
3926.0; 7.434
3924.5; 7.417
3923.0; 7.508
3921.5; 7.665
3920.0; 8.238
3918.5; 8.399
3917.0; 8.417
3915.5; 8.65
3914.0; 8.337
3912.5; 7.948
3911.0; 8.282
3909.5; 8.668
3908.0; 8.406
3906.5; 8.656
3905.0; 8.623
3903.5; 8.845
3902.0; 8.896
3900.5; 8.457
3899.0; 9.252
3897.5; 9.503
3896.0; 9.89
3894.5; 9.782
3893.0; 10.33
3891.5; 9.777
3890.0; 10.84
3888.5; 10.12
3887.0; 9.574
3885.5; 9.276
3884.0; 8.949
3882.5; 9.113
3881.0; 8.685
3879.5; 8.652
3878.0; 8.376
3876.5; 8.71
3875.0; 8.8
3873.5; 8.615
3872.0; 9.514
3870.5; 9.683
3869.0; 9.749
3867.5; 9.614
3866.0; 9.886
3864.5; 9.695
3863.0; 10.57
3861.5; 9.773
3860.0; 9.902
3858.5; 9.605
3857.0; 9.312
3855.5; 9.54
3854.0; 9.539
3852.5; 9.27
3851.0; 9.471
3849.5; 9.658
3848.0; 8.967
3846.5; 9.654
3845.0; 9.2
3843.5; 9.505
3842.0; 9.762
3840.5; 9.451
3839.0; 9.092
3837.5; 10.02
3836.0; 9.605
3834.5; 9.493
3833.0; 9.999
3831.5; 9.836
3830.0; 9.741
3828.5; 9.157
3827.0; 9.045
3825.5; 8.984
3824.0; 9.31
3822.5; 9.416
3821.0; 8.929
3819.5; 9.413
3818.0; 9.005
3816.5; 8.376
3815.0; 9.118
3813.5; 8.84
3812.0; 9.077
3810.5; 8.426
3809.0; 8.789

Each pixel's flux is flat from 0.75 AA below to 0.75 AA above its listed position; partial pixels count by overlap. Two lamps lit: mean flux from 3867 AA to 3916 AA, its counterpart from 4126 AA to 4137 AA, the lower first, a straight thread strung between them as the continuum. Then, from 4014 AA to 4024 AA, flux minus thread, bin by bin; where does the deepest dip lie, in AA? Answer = 4019.0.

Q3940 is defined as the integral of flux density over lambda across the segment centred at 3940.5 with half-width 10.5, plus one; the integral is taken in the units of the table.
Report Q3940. 177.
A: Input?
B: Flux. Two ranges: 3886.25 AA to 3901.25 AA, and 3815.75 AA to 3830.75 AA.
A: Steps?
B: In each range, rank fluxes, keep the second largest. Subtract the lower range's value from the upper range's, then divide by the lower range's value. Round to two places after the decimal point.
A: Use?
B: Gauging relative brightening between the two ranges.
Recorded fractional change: 0.10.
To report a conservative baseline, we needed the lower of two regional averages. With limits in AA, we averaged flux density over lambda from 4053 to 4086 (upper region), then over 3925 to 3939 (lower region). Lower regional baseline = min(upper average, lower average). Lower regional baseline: 7.76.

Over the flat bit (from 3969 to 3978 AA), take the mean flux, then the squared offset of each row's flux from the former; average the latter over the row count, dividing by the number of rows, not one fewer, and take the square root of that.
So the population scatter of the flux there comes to 0.34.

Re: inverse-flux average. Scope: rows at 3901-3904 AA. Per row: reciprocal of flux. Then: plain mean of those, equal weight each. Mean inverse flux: 0.113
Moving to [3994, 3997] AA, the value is 0.132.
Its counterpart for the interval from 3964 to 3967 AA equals 0.105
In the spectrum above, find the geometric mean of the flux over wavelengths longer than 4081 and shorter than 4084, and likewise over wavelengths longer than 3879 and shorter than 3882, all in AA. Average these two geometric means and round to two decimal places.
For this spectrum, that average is 8.32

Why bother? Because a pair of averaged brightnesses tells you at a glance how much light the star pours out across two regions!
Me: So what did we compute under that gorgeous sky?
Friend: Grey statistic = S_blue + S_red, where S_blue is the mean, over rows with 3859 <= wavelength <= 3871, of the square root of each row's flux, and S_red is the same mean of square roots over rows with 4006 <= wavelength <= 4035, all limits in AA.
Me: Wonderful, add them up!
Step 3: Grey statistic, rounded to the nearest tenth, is 5.9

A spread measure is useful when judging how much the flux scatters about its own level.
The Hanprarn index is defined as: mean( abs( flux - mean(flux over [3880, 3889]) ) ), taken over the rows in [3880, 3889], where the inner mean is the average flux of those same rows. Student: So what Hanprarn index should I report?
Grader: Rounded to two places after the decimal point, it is 0.37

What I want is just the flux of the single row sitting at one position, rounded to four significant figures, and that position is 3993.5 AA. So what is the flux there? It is 7.616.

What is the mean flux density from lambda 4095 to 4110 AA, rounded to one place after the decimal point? 10.6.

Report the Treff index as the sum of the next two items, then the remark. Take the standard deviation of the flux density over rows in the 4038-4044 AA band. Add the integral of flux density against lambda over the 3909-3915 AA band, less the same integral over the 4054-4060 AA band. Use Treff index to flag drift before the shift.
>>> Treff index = 6.7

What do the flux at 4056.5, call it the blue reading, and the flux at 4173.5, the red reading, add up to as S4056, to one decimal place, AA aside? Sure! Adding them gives 14.9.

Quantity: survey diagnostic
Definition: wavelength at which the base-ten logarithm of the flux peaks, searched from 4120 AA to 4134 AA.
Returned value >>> 4124.0 AA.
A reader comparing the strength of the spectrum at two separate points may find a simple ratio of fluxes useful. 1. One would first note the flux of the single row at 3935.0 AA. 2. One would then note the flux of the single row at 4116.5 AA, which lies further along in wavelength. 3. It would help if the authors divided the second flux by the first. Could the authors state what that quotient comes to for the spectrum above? 1.05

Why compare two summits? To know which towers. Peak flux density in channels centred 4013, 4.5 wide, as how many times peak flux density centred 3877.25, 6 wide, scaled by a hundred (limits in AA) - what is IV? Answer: 84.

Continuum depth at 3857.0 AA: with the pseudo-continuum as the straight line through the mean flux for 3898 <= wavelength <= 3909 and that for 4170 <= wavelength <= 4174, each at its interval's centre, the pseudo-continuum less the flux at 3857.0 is -0.4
